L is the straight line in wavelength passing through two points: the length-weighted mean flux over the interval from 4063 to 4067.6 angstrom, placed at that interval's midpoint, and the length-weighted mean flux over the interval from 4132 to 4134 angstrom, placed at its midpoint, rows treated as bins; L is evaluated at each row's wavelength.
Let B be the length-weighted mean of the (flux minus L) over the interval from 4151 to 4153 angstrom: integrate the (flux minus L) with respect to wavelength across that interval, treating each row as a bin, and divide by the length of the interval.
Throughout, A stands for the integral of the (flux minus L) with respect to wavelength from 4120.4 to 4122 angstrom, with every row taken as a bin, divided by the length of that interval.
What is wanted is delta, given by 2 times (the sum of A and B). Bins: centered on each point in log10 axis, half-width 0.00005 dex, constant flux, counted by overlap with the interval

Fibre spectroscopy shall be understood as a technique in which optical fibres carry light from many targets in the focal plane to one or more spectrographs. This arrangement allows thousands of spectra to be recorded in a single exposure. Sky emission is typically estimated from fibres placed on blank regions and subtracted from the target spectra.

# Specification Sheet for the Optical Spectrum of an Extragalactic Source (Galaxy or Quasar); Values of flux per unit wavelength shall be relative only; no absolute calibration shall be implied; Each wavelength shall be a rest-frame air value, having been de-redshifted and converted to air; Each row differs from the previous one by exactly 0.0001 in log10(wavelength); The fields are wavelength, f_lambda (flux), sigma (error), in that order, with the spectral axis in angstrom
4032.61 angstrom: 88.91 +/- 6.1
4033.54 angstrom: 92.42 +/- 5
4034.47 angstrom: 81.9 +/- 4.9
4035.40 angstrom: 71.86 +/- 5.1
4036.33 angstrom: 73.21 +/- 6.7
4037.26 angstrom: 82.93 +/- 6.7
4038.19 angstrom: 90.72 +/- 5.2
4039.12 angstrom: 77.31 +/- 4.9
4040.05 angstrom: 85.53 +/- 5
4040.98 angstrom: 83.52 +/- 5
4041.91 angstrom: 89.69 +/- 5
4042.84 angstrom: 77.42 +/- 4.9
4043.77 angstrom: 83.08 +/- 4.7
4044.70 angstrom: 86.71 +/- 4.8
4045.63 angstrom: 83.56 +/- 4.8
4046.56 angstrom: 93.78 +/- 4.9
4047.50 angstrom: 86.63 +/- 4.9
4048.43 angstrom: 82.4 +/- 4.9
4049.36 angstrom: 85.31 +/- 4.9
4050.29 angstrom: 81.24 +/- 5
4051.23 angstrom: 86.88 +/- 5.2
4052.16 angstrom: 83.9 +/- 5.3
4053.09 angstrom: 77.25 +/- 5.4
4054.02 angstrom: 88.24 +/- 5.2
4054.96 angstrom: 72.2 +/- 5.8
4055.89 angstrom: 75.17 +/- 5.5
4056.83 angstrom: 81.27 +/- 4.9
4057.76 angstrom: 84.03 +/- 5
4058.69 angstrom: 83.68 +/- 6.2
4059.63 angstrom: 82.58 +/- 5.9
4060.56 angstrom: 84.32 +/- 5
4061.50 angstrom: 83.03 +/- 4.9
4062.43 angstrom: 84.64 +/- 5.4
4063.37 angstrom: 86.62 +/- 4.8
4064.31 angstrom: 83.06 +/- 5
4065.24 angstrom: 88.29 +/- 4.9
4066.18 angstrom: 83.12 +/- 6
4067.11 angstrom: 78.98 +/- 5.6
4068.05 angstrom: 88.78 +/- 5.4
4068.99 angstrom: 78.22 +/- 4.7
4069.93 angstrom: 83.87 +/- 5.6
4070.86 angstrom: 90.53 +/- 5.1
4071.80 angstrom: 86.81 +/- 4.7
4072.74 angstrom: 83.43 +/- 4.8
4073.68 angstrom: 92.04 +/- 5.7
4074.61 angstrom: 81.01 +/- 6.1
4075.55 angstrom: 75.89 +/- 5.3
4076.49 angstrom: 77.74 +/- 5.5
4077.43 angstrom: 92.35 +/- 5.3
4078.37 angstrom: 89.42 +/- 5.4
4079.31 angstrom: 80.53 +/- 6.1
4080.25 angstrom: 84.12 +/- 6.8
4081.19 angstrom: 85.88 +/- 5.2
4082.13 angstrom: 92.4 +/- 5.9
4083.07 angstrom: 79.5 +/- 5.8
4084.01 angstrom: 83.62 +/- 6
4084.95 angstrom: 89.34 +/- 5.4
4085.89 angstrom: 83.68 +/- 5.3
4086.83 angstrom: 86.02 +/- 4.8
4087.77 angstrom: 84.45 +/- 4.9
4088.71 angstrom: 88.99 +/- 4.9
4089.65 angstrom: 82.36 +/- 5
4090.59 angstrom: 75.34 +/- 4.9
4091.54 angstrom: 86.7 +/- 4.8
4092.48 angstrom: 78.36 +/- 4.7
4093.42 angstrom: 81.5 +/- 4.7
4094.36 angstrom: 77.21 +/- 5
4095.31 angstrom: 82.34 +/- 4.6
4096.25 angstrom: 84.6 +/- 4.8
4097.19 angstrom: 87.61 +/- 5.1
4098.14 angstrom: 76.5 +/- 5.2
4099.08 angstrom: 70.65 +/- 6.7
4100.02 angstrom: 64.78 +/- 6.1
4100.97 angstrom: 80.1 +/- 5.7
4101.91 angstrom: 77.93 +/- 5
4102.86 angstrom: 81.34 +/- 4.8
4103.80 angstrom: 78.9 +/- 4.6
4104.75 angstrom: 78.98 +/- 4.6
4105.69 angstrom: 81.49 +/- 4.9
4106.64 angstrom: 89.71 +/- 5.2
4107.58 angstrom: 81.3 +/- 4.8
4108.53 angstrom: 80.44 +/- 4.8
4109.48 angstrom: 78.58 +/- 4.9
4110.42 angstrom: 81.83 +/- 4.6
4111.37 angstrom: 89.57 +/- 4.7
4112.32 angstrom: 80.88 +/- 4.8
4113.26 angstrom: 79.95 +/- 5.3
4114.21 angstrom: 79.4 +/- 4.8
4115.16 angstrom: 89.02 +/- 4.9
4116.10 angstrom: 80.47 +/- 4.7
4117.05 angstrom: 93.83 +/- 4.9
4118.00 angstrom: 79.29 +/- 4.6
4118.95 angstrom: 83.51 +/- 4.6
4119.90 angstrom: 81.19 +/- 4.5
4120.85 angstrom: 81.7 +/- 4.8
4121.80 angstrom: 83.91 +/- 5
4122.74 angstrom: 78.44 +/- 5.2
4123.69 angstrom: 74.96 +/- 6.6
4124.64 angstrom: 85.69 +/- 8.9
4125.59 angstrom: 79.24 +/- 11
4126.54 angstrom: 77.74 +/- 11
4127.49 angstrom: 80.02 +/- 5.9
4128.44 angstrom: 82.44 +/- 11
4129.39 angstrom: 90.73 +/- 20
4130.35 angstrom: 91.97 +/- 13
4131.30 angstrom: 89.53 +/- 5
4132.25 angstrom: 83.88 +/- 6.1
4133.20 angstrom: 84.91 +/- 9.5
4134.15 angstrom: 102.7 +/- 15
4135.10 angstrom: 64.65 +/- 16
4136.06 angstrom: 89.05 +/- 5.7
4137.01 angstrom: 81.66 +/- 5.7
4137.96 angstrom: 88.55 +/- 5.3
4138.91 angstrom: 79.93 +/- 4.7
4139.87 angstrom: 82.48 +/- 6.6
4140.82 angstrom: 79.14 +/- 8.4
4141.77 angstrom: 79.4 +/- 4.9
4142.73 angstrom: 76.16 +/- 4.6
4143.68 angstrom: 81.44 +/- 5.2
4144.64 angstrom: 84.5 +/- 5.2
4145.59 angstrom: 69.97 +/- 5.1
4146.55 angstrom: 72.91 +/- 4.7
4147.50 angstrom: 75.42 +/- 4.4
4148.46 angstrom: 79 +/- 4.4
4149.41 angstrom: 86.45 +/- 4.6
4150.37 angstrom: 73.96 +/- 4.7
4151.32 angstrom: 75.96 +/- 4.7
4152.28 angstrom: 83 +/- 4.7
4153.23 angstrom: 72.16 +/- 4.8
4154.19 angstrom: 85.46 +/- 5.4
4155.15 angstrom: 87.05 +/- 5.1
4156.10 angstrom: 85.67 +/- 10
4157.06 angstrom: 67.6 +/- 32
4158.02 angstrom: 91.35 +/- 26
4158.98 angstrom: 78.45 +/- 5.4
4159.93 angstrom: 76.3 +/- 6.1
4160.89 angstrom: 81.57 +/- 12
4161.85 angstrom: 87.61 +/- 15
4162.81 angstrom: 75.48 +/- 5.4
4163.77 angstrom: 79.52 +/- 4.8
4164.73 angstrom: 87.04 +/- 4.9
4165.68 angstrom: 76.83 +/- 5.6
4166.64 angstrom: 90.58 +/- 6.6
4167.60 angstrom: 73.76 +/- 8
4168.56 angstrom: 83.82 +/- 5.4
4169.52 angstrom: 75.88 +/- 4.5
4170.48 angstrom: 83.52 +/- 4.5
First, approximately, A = -4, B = -9.7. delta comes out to -28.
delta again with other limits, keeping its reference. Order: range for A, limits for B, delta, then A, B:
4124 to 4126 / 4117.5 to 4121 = -21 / -5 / -5.4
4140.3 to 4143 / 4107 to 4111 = -30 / -10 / -5.3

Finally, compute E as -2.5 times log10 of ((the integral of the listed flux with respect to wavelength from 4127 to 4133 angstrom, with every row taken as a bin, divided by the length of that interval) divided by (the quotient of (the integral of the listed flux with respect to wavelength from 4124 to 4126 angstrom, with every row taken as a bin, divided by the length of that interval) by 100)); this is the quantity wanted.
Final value -5.06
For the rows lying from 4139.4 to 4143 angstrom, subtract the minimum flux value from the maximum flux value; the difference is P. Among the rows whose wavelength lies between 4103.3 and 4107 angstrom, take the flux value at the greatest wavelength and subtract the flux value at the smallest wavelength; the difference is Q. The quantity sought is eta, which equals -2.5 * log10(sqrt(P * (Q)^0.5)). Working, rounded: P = 6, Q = 11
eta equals -1.65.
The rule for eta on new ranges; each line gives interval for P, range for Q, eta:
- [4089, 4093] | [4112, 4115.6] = -1.89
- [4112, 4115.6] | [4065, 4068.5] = -1.04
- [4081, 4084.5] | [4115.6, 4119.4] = -1.69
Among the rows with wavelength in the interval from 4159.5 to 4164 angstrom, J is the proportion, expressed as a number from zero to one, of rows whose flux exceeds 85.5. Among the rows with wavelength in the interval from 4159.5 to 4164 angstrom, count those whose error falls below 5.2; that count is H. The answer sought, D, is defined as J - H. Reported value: -0.8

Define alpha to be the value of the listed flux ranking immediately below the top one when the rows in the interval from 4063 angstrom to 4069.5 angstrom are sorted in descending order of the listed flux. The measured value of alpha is 88.29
